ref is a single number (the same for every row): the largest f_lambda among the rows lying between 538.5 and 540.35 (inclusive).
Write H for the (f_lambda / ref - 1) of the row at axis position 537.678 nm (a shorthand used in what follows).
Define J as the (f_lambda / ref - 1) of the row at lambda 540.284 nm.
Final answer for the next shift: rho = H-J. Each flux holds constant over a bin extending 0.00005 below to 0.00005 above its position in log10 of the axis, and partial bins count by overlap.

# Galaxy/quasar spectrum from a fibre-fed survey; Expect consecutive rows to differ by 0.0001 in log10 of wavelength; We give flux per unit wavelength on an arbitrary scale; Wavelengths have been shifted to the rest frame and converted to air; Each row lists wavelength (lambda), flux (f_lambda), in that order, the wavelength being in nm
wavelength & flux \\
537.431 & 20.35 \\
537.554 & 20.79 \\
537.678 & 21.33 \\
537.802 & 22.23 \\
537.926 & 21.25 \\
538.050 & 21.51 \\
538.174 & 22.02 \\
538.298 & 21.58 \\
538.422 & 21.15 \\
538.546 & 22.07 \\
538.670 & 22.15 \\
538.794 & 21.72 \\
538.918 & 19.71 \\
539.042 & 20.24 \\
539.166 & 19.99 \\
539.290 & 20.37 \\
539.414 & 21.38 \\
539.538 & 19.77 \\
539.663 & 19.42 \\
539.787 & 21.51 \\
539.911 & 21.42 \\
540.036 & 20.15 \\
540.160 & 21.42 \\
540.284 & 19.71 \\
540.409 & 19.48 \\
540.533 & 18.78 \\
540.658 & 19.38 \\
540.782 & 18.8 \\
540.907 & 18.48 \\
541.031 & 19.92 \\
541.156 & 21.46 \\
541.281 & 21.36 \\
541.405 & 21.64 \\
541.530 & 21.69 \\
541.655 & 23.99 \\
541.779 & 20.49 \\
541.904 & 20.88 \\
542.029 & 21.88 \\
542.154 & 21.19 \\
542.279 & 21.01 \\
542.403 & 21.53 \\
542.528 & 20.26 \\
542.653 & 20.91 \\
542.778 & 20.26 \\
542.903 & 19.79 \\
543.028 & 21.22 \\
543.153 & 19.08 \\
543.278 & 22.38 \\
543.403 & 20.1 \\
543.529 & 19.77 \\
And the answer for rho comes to 0.073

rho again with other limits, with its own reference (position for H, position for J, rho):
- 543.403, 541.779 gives -0.018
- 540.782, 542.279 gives -0.100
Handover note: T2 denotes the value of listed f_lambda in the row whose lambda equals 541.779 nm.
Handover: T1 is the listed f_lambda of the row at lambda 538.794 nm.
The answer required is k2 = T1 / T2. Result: 1.06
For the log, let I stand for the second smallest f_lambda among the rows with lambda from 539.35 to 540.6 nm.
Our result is 19.42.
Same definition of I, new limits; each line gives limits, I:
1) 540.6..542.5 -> 18.8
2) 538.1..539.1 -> 20.24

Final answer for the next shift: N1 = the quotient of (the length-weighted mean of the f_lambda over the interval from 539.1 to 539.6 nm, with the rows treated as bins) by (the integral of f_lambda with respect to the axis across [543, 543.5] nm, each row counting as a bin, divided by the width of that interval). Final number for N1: 0.99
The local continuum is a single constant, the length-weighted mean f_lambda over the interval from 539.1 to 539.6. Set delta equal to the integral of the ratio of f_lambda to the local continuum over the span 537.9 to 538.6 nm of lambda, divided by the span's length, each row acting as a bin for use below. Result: 1.06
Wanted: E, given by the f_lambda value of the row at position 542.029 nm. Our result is 21.88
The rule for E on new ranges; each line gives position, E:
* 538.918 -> 19.71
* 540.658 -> 19.38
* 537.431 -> 20.35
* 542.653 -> 20.91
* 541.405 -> 21.64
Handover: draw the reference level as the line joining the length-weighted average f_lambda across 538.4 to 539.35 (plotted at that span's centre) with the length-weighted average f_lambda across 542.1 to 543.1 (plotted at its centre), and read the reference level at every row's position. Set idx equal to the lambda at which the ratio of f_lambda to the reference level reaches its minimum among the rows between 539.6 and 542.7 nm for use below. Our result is 540.907 nm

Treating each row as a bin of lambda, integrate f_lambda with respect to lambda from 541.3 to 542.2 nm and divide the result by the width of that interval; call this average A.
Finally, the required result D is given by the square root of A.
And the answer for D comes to 4.66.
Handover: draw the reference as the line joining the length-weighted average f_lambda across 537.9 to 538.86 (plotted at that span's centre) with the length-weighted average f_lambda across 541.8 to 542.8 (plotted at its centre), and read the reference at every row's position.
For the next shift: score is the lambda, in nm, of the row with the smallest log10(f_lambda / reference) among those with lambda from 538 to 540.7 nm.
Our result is 540.533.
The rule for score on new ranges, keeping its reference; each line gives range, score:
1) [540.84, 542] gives 540.907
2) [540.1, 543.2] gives 540.907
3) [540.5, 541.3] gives 540.907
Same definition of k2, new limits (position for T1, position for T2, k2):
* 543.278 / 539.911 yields 1.04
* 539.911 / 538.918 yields 1.09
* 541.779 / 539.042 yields 1.01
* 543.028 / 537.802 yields 0.95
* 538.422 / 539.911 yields 0.99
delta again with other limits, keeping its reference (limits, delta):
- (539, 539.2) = 0.99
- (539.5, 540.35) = 1.00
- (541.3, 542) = 1.06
